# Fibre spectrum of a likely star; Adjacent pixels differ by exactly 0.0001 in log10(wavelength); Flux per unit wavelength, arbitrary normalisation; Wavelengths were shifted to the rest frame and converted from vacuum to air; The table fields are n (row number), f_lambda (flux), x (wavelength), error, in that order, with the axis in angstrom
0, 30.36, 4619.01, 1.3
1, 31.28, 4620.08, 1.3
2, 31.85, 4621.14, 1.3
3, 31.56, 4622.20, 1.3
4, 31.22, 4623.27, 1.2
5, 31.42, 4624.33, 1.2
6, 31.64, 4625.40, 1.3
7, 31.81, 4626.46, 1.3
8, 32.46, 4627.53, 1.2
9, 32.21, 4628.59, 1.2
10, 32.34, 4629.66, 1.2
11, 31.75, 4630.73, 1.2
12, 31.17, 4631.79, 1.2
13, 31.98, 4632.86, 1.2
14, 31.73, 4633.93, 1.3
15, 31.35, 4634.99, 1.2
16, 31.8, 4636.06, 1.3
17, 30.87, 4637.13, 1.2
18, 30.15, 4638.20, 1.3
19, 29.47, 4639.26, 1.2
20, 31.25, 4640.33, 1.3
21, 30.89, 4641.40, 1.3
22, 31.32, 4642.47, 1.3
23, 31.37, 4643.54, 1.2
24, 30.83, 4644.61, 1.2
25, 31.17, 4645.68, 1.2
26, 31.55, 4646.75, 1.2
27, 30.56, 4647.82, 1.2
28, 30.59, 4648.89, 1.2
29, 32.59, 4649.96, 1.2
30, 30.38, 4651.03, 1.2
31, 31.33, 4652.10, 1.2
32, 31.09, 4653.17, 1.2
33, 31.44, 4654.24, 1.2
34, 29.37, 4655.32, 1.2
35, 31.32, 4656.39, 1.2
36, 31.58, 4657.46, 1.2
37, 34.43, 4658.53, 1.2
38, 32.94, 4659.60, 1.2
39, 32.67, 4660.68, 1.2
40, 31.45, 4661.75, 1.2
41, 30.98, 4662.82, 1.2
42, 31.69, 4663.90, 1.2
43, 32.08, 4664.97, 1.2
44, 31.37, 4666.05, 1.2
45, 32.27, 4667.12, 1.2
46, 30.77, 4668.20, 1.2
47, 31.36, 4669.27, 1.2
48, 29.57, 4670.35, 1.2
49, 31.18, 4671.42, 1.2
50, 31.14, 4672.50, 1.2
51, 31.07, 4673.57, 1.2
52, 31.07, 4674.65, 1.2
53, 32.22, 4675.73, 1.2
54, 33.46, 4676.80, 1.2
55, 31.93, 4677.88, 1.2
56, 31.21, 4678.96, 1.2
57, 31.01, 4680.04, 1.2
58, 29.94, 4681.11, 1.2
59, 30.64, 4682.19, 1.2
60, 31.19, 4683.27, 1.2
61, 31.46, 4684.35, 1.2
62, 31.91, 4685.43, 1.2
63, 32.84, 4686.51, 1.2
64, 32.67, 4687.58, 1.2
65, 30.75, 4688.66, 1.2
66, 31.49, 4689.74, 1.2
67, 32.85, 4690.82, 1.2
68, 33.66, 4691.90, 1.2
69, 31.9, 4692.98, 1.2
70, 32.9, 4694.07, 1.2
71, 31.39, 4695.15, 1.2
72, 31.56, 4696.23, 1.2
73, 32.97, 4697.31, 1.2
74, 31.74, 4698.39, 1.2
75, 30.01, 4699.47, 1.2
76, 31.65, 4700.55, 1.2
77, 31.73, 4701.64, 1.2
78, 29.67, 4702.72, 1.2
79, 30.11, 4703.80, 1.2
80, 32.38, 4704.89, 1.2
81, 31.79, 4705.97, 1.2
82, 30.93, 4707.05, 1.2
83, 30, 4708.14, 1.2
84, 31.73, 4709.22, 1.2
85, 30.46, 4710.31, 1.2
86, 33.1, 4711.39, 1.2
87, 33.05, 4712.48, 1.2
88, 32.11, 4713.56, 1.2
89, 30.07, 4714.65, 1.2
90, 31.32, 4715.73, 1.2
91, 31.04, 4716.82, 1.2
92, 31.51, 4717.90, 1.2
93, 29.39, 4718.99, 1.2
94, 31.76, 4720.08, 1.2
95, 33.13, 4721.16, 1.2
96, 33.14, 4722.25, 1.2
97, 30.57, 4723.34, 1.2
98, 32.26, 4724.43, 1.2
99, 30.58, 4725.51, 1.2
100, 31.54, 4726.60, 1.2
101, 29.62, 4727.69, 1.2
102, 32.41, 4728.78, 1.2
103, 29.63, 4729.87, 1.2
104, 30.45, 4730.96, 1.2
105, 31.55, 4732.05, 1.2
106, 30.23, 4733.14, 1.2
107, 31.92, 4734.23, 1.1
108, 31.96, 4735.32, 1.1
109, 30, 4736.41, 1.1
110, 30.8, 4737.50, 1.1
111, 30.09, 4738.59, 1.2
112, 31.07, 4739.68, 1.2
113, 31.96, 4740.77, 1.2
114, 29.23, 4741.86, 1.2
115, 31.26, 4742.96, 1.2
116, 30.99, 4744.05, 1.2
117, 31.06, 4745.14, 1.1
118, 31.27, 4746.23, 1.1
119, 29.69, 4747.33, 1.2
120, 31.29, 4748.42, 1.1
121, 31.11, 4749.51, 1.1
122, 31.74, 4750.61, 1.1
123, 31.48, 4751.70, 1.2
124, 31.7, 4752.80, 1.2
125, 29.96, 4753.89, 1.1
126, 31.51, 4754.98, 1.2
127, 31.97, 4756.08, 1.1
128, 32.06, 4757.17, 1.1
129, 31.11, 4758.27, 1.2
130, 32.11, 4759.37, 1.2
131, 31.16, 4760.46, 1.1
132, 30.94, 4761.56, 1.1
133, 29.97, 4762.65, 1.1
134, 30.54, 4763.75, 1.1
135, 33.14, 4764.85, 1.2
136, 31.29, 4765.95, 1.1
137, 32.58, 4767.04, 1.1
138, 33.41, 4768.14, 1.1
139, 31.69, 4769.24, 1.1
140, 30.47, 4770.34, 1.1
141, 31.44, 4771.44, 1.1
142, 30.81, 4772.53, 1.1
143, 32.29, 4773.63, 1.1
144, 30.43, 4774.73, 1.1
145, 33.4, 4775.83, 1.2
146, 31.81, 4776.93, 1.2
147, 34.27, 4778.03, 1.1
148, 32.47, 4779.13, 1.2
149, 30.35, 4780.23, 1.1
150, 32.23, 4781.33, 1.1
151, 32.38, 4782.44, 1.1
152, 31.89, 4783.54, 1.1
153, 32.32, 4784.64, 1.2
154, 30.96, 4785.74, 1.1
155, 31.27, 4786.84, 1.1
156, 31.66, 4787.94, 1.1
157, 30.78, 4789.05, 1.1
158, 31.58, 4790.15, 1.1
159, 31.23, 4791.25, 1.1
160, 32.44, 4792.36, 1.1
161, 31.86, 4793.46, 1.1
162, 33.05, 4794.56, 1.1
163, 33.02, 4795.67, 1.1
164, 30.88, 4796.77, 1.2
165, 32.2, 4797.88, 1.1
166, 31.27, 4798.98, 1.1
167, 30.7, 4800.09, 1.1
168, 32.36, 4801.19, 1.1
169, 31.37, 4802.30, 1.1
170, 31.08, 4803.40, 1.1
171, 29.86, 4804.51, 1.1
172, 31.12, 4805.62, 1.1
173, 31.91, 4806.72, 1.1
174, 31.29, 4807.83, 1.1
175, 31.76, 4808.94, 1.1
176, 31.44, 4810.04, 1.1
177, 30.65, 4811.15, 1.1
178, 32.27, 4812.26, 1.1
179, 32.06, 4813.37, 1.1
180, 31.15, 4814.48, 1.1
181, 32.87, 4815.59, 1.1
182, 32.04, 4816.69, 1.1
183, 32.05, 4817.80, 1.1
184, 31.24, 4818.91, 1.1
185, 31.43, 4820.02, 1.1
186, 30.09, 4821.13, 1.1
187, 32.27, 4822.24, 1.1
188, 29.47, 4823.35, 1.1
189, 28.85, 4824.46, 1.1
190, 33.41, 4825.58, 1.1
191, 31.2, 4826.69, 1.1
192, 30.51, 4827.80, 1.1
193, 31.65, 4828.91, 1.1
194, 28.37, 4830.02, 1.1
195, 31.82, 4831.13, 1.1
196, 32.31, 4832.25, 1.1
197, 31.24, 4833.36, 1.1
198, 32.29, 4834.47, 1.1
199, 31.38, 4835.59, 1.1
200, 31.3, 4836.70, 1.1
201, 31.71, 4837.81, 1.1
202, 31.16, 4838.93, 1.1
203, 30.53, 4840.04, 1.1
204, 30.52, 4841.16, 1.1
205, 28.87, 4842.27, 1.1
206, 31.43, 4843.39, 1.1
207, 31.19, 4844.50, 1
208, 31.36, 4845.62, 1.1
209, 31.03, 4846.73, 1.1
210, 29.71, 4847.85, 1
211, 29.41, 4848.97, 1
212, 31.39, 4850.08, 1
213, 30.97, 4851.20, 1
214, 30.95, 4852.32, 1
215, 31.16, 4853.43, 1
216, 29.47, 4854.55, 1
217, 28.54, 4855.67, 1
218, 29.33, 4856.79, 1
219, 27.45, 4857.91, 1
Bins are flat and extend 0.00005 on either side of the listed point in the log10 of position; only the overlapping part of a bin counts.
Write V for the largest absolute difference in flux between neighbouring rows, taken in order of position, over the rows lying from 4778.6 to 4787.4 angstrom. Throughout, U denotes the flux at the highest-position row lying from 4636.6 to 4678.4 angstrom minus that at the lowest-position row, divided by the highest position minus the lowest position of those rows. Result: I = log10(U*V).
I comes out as -1.26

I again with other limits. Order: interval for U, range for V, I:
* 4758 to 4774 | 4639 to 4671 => -0.66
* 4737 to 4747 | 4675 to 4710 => -0.91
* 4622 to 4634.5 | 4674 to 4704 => -1.52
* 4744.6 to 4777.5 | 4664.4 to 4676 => -1.37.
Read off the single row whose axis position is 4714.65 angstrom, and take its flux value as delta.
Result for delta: 30.07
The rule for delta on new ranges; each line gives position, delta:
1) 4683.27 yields 31.19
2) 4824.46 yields 28.85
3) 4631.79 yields 31.17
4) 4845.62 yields 31.36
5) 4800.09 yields 30.7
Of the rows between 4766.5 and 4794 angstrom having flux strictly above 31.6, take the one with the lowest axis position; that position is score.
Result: 4767.04 angstrom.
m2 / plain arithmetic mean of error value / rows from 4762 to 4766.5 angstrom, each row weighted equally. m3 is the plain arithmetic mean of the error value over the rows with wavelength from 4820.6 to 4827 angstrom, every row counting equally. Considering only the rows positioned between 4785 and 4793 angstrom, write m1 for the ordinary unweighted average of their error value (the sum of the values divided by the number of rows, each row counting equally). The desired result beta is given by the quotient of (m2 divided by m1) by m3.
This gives 0.930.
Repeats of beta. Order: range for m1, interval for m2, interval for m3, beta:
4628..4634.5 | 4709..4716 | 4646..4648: 0.822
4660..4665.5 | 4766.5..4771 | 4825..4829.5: 0.833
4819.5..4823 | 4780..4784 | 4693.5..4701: 0.833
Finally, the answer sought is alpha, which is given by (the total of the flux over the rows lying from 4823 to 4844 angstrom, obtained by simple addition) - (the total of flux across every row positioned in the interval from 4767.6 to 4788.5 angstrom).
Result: -17.5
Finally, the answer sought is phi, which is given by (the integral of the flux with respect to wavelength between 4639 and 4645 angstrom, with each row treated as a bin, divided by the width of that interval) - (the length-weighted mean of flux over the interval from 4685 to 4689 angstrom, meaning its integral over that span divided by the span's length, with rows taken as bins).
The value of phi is -1.3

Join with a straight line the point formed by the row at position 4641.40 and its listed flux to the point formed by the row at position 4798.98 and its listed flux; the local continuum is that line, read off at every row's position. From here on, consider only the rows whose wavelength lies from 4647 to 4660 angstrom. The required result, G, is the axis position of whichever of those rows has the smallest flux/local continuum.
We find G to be 4655.32 angstrom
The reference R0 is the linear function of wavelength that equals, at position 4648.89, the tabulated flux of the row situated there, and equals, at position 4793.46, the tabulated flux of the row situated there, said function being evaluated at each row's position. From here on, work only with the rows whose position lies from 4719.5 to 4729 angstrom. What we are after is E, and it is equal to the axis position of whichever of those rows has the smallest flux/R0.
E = 4727.69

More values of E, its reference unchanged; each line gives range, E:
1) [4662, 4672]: 4670.35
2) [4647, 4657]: 4655.32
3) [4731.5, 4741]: 4736.41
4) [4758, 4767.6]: 4762.65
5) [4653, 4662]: 4655.32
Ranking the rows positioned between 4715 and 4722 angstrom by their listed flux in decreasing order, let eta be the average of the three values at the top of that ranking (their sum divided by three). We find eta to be 32.1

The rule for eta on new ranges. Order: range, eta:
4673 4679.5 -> 32.5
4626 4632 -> 32.3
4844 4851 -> 31.3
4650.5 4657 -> 31.4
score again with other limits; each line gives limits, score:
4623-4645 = 4625.40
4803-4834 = 4806.72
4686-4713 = 4686.51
